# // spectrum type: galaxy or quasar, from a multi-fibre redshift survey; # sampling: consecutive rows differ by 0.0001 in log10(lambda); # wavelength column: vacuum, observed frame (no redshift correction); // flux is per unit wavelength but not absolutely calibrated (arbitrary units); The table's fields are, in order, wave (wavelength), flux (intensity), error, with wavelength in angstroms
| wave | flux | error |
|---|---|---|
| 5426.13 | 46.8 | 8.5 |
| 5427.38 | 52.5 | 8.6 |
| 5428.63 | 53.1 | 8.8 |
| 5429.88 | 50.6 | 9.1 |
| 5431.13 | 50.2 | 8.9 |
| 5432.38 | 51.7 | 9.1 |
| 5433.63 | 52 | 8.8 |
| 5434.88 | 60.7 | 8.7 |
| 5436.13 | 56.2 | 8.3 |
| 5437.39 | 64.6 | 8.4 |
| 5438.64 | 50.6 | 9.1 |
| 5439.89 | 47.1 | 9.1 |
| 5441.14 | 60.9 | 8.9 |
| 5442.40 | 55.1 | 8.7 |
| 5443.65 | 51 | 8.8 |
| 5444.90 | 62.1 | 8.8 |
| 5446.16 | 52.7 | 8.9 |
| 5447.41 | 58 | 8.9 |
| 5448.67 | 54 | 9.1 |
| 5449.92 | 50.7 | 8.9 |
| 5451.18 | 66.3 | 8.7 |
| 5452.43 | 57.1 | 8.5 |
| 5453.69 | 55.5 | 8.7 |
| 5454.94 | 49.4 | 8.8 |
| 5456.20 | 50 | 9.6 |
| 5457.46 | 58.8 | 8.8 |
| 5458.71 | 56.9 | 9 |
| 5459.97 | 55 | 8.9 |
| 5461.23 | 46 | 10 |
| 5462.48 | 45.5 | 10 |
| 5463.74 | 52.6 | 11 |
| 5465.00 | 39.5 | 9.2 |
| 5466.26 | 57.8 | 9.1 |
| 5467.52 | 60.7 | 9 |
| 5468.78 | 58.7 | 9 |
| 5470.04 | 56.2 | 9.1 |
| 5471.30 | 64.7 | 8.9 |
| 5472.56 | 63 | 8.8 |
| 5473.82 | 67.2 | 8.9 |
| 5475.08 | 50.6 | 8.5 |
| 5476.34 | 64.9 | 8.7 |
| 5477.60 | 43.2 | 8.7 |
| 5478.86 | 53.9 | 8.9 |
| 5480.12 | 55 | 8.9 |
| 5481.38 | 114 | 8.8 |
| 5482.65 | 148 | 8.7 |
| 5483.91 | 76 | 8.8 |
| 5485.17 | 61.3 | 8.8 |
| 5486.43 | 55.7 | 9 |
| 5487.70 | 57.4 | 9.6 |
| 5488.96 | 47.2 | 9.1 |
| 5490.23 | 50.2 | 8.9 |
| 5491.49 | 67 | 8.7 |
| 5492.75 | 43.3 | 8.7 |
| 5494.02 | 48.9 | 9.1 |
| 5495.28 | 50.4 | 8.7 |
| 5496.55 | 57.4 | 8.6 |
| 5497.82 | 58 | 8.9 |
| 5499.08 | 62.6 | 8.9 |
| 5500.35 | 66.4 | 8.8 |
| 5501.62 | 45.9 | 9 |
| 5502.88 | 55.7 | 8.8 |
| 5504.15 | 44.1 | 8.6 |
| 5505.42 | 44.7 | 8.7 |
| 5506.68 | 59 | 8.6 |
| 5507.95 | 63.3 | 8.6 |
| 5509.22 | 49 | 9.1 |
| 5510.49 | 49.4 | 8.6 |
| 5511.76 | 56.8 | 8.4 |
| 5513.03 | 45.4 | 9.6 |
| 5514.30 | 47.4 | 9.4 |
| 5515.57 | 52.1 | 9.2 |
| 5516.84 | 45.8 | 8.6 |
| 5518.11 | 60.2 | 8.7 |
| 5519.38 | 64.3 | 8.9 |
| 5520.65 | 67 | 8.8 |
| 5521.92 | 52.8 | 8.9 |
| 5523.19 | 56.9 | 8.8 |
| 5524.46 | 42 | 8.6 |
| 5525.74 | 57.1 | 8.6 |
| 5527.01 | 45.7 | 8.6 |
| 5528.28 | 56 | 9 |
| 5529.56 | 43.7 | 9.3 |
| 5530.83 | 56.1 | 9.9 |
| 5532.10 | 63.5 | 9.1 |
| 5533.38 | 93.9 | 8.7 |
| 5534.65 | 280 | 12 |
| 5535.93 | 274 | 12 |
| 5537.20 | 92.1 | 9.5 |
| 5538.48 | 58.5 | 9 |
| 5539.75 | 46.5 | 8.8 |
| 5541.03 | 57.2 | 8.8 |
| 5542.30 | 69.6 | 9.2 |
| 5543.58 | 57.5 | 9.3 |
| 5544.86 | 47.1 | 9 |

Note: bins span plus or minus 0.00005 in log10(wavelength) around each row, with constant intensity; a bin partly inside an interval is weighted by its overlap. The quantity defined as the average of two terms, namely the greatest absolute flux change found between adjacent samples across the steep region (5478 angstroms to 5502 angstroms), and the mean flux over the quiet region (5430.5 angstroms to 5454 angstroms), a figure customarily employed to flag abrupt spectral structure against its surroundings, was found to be 63.8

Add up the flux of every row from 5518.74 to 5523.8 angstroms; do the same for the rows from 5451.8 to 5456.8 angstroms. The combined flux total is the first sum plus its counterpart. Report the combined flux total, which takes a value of 453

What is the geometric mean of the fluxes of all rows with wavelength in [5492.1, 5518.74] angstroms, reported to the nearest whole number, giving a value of 52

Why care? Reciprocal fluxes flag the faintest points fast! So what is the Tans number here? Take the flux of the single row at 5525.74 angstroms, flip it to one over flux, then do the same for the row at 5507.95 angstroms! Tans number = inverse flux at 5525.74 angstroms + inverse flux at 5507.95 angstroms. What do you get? 0.033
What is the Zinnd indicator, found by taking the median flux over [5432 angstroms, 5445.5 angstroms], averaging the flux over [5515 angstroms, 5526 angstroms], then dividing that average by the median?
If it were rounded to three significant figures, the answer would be 1.00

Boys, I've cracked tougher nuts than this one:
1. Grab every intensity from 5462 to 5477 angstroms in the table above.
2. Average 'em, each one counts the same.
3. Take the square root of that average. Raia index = 7.54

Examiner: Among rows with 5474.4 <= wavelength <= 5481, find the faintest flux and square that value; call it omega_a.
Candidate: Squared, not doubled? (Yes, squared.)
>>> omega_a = 1866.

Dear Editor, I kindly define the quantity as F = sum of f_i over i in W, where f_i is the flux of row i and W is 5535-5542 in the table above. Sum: 528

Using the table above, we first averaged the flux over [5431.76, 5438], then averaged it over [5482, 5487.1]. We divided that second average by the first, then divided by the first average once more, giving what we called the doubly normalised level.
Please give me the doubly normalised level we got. 0.026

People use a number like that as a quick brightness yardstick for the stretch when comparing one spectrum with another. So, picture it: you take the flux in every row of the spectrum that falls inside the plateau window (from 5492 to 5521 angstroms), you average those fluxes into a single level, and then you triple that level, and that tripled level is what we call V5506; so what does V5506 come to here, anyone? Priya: 161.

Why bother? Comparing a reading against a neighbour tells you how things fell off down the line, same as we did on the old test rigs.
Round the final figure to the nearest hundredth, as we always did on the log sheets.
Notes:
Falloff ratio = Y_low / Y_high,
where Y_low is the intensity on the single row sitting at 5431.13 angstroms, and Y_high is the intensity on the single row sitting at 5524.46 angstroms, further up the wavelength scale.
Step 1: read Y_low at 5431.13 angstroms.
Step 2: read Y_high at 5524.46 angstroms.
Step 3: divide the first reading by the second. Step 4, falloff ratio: 1.20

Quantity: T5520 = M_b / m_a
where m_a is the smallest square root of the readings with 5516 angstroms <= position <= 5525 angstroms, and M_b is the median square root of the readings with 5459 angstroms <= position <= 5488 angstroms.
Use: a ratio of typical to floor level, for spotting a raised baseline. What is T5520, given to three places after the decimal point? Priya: 1.169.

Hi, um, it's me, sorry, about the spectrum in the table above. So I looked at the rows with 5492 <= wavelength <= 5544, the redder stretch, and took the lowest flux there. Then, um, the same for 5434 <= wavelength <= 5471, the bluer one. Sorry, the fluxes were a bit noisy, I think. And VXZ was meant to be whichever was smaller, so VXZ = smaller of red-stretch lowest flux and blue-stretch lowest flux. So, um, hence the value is 39.5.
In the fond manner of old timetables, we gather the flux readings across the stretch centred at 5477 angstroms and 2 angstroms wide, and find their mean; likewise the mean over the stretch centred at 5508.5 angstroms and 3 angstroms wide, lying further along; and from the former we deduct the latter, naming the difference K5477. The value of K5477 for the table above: -2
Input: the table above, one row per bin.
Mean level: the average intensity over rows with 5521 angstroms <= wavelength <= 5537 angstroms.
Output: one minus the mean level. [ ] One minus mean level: -92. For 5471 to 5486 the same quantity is -71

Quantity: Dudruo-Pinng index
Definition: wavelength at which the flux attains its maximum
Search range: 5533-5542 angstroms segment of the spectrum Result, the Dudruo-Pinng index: 5534.65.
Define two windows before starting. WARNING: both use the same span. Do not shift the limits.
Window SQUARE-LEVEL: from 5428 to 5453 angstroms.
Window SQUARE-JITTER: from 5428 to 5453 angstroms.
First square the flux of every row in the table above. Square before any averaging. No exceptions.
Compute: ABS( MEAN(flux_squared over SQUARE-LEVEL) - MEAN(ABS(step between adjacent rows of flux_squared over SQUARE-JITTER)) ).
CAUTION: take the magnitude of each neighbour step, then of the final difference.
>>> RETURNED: 2329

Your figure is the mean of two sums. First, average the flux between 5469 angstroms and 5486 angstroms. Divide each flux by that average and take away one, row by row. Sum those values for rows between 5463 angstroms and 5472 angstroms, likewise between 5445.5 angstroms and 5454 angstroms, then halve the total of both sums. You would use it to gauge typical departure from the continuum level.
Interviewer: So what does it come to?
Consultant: -1.4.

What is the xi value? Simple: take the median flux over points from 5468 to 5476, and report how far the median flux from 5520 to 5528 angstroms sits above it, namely -6.0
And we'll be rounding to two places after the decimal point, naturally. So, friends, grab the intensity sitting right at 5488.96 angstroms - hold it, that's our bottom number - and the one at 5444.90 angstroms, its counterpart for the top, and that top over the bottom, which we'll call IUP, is 1.32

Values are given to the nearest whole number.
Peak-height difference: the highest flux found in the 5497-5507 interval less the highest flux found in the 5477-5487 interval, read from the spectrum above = -82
